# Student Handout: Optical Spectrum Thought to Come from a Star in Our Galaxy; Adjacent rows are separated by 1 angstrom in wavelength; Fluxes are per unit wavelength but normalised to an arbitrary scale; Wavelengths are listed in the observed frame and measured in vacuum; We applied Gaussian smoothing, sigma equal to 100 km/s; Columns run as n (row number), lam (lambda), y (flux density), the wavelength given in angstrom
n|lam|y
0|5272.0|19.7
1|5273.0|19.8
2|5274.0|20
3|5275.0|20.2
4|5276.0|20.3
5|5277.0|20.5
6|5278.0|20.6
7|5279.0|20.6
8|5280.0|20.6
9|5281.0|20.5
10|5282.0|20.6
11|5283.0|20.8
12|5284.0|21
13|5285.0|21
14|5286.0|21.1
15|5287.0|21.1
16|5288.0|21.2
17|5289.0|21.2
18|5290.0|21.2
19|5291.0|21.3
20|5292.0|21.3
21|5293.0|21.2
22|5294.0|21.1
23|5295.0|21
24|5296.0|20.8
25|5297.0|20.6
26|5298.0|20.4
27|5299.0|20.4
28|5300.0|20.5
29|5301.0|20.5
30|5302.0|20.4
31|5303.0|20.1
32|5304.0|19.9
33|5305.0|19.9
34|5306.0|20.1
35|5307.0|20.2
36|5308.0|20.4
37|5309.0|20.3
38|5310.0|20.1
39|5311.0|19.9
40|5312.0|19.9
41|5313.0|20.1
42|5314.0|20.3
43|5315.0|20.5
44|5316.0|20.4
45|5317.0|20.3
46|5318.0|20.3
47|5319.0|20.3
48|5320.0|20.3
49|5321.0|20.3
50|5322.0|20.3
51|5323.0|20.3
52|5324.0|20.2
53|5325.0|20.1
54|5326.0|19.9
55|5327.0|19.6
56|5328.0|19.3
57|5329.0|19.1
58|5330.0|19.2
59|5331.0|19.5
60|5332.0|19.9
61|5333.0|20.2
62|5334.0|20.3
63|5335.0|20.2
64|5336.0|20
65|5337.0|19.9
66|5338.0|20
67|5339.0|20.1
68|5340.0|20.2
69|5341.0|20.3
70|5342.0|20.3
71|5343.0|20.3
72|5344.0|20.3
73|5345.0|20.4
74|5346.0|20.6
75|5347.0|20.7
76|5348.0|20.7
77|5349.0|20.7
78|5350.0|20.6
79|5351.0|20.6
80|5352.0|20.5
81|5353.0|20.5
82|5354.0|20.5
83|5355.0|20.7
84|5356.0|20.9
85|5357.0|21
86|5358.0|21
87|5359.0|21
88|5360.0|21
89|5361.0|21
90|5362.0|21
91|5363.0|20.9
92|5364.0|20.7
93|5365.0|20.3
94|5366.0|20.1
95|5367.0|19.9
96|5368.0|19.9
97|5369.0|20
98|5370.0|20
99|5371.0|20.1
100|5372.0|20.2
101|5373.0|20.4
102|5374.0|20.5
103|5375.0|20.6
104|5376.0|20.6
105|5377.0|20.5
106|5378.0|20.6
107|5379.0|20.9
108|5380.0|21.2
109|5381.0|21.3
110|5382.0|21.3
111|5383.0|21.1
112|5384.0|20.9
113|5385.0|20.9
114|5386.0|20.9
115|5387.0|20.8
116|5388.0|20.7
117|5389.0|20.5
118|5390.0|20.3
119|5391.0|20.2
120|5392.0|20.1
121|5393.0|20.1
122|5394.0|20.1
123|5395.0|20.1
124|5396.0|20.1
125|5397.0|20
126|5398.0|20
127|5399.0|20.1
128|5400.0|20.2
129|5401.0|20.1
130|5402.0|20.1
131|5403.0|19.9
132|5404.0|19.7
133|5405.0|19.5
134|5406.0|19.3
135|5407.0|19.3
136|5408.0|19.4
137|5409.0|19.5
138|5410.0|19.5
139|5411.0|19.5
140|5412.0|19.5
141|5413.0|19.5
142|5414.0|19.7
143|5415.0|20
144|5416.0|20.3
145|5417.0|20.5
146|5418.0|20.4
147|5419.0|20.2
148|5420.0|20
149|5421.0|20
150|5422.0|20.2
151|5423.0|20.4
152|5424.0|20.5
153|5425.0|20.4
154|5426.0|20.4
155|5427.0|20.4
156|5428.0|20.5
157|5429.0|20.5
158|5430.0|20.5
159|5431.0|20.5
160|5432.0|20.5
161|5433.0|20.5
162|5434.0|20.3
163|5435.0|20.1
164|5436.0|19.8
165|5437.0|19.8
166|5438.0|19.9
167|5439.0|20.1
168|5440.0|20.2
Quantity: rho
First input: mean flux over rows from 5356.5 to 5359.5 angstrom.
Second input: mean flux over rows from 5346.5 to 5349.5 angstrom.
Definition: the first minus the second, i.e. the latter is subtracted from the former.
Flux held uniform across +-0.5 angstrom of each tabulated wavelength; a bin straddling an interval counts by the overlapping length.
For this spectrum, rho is 0.30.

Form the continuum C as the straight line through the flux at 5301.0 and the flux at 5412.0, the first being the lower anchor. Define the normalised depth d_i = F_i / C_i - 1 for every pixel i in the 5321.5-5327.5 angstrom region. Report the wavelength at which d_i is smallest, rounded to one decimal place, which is 5327.0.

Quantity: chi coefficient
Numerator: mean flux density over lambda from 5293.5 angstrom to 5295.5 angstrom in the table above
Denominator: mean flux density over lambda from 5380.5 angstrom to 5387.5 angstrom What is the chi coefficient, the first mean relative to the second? 1.00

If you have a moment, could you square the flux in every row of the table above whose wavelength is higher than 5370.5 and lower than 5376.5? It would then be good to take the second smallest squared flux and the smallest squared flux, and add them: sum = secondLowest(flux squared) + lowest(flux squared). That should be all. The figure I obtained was 812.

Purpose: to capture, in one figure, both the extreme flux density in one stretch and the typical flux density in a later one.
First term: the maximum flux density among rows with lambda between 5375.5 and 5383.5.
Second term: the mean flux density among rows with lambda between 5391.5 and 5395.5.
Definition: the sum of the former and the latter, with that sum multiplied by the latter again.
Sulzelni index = 832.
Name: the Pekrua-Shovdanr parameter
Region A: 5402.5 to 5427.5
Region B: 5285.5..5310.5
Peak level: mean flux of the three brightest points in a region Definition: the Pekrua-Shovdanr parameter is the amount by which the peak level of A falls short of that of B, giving 0.8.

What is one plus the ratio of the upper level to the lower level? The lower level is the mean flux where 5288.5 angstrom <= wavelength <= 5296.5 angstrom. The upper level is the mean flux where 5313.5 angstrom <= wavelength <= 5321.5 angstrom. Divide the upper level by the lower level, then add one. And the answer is 1.96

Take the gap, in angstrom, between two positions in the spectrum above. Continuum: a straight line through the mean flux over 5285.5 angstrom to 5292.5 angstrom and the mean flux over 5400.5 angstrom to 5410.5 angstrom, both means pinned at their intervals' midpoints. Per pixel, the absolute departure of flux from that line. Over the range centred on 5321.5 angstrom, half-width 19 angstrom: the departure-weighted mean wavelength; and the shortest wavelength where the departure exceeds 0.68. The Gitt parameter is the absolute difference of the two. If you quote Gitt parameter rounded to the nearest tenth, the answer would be 17.6 angstrom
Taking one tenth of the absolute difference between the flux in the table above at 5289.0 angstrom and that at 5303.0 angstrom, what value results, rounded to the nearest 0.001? 0.110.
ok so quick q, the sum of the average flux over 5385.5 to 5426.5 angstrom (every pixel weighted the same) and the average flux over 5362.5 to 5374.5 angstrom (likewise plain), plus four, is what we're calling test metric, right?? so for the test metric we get 44.3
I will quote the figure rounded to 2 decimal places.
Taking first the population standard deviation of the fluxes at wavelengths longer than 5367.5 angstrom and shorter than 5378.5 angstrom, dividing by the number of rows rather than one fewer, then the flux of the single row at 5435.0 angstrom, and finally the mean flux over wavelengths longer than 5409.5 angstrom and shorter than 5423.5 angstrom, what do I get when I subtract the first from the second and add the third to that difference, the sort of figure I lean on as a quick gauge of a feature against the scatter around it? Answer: 39.82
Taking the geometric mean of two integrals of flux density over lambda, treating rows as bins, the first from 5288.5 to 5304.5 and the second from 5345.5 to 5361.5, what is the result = 332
